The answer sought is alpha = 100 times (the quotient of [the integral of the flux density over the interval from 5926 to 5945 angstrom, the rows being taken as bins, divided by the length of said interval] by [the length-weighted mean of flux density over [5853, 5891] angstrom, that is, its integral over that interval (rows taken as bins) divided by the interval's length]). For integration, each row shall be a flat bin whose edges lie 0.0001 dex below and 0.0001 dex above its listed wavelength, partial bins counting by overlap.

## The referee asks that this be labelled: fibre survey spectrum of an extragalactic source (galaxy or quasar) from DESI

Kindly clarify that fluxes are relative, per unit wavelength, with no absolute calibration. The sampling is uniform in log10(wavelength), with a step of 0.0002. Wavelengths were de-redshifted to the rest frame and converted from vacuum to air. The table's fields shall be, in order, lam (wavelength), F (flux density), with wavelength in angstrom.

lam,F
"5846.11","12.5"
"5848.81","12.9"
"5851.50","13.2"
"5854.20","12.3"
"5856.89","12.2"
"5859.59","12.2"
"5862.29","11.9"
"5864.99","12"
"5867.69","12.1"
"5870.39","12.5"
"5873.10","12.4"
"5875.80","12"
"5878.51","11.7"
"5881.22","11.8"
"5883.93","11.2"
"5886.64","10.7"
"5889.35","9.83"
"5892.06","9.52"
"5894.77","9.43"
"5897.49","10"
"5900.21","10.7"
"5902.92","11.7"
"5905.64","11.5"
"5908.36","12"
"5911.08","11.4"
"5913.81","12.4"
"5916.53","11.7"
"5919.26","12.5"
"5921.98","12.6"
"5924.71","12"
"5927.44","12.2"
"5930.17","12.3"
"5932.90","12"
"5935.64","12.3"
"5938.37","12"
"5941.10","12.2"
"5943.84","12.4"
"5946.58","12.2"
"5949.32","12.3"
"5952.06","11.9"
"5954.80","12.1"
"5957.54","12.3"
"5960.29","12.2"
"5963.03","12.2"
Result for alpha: 104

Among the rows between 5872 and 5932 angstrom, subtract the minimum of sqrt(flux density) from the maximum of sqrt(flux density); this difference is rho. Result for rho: 0.48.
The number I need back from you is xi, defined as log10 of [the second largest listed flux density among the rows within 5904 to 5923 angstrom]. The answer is 1.10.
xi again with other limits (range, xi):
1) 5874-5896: 1.07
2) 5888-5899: 0.99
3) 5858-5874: 1.09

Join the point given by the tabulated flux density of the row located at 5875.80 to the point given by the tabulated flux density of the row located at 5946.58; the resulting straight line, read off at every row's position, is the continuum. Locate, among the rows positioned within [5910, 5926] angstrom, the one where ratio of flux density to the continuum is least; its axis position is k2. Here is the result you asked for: 5911.08 angstrom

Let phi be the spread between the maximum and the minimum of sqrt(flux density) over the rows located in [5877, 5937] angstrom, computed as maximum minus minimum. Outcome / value 0.5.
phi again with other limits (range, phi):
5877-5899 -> 0.4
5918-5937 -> 0.1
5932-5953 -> 0.1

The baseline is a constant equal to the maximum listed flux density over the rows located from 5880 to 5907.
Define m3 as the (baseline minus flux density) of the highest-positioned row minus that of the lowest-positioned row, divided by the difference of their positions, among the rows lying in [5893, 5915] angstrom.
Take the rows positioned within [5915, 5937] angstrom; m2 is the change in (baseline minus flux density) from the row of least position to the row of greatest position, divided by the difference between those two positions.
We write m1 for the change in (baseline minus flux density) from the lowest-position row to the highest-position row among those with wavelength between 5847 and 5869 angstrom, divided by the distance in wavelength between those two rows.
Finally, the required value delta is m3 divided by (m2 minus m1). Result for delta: 2.1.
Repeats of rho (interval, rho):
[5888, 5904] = 0.35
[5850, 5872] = 0.18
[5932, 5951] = 0.06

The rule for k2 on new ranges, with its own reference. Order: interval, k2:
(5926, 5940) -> 5938.37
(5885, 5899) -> 5894.77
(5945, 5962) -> 5952.06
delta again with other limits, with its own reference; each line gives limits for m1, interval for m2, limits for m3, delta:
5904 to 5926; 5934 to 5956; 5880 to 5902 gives 1.6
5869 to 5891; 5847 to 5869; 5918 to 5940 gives -0.3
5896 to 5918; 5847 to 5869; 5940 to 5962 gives 0.0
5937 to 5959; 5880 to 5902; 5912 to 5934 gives 0.3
